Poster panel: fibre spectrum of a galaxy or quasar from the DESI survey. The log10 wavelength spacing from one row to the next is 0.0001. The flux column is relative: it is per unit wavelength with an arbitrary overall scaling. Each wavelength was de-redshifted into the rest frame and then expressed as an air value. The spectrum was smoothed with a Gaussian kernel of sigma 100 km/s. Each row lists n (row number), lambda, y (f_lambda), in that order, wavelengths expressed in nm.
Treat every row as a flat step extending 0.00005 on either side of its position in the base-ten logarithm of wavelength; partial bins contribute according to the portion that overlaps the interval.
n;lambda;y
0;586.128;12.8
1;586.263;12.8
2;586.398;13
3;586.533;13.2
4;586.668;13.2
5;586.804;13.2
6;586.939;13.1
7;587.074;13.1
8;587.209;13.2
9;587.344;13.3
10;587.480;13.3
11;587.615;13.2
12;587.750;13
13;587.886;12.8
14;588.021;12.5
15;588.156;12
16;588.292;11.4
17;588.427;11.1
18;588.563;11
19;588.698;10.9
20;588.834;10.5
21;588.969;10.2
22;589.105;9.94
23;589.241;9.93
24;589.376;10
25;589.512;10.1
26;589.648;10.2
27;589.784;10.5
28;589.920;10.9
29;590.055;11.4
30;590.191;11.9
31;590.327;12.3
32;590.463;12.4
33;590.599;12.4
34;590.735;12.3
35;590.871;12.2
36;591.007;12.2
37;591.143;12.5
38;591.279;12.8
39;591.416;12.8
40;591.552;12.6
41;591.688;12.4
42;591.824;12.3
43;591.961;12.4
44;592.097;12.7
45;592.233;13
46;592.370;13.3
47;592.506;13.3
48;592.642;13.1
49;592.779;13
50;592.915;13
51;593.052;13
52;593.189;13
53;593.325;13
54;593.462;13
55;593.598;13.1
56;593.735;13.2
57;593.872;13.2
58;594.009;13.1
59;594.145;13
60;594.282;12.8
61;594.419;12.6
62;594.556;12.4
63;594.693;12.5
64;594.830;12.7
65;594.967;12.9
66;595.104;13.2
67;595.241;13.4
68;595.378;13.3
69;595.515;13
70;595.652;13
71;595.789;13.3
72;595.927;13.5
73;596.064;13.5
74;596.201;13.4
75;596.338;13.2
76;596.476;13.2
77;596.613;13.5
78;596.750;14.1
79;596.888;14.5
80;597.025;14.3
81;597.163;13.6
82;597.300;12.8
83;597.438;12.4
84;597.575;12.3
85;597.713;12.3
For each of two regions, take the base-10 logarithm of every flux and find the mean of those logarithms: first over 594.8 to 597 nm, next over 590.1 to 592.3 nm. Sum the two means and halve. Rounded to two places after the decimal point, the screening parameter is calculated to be 1.11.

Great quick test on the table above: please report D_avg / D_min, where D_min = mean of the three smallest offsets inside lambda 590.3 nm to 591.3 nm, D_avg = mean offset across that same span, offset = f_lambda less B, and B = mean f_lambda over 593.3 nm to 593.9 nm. 0.8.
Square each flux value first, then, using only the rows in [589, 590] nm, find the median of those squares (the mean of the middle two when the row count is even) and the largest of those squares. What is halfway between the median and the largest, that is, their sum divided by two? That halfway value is 110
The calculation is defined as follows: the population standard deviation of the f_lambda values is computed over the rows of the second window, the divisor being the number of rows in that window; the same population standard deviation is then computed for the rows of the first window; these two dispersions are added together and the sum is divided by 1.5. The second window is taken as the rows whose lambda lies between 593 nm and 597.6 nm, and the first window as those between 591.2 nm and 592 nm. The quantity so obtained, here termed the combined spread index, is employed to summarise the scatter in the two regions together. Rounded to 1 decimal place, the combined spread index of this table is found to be 0.5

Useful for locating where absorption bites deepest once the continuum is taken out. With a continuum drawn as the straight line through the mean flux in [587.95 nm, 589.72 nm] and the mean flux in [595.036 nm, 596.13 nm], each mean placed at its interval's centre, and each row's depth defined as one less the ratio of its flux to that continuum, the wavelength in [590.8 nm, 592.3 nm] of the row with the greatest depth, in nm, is 591.824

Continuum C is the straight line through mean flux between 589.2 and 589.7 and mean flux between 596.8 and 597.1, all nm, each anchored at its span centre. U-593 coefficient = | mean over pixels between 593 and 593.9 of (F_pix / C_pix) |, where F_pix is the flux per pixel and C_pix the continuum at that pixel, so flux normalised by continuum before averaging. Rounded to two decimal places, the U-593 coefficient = 1.06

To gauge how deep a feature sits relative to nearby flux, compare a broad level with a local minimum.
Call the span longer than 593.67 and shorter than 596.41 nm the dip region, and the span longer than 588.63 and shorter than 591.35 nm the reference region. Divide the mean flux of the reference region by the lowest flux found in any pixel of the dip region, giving 0.91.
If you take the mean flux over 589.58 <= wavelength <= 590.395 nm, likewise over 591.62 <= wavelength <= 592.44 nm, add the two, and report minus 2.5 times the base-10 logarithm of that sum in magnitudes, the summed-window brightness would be -3.45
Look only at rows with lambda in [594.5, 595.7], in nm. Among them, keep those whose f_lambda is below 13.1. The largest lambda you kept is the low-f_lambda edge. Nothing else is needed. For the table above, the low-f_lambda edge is 595.652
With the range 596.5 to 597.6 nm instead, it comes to 597.575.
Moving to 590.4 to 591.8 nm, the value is 591.688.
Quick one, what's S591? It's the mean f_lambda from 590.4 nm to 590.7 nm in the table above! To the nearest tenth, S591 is 12.4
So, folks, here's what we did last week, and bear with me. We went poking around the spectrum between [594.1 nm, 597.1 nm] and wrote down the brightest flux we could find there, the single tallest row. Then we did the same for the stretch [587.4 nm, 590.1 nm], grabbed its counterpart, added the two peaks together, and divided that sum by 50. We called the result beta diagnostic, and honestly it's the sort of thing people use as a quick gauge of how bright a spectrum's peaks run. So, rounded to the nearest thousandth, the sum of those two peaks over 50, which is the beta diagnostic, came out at 0.556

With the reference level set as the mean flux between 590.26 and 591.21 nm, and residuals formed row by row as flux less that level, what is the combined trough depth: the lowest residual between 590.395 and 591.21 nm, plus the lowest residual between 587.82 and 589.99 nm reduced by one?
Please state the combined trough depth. -3.5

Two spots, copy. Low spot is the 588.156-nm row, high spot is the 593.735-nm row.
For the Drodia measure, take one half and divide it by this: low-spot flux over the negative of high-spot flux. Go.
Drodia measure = -0.55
